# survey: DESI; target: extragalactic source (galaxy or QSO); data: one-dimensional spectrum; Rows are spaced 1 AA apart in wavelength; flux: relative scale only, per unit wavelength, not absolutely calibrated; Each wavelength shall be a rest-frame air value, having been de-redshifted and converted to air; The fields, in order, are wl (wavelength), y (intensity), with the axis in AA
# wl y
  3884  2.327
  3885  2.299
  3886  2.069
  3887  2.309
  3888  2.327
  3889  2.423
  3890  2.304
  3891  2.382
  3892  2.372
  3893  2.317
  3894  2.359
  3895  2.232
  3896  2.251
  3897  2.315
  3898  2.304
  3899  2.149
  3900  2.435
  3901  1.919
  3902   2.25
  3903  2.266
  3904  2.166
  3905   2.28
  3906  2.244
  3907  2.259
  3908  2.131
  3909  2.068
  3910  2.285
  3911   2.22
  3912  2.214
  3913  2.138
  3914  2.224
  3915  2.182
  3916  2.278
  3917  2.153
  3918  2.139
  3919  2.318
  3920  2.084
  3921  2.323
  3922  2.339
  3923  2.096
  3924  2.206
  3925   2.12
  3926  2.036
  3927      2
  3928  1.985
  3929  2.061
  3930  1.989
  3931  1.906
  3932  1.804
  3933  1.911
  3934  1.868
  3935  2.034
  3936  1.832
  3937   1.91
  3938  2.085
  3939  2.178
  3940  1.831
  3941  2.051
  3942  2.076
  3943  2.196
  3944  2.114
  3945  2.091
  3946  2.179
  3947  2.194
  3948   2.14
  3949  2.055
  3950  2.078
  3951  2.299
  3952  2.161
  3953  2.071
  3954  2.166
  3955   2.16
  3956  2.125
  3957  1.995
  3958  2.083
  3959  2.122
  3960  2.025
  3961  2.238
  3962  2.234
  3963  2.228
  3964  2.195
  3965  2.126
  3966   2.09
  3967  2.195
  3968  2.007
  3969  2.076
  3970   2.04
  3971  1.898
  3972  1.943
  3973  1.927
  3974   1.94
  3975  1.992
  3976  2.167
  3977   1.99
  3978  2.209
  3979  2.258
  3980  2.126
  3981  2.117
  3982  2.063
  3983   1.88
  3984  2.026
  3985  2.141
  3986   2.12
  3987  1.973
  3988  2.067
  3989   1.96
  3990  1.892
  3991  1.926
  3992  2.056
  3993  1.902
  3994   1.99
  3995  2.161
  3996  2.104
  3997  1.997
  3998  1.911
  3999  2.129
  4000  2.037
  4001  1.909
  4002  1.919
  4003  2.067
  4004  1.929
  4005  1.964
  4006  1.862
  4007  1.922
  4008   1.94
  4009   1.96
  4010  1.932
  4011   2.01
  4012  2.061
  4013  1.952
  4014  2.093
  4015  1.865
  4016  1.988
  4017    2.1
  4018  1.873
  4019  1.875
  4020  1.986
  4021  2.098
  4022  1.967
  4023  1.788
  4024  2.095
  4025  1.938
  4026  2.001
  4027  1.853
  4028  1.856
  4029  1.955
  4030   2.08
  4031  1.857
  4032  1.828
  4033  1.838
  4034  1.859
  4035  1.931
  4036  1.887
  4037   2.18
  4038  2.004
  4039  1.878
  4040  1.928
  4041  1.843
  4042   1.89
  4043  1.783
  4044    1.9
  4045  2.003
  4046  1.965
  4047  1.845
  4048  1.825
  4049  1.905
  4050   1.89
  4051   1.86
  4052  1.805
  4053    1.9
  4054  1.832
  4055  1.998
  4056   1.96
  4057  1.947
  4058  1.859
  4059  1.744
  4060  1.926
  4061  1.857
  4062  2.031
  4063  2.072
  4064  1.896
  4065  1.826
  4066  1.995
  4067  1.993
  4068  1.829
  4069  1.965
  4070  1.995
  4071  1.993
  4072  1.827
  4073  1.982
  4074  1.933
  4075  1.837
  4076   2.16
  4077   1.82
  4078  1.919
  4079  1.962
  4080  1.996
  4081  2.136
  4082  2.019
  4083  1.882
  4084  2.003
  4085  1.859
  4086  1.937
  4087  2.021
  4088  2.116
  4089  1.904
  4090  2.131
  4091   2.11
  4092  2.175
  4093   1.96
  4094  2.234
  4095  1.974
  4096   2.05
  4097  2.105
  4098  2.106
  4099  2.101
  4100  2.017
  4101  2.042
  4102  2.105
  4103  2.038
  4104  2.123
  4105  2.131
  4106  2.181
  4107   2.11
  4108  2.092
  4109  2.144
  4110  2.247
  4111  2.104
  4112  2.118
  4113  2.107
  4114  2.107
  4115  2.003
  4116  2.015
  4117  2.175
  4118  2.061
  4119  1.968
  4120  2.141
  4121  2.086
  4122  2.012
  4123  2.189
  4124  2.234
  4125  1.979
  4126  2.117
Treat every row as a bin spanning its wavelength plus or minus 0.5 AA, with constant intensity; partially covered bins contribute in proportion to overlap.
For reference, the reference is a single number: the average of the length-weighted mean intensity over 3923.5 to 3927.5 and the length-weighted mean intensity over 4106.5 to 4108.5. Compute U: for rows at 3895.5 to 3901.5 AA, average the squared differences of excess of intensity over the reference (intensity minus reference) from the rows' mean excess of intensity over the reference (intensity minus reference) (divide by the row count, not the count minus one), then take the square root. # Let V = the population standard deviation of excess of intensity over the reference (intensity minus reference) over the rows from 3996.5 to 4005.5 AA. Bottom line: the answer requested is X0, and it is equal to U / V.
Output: 2.2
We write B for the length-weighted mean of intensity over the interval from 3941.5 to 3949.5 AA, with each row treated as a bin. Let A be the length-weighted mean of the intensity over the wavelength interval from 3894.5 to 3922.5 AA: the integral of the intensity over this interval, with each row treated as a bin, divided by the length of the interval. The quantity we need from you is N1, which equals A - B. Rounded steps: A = 2.22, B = 2.13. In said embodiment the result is 0.09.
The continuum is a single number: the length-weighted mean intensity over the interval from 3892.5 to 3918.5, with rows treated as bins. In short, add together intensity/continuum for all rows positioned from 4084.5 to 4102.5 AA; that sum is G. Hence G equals 16.6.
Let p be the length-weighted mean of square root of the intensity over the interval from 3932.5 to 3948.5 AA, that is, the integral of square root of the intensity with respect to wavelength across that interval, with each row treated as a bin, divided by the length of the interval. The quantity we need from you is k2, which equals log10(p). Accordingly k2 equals 0.155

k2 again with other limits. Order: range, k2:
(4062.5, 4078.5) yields 0.144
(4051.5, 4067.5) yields 0.141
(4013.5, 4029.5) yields 0.146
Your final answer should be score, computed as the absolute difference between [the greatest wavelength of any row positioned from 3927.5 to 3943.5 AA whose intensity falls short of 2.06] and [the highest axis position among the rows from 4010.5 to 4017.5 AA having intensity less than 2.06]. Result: 75 AA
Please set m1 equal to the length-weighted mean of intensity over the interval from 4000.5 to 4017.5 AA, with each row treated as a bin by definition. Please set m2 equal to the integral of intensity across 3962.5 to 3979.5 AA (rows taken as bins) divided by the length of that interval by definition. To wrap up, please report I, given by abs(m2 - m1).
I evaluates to 0.11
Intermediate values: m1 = 1.969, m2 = 2.08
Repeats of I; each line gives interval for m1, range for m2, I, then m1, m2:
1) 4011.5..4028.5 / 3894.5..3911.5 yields 0.26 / 1.964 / 2.22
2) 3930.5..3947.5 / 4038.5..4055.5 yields 0.13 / 2.015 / 1.89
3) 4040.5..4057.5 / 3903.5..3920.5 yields 0.31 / 1.891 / 2.20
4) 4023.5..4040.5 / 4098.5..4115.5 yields 0.16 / 1.939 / 2.10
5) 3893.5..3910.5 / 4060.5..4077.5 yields 0.29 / 2.230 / 1.94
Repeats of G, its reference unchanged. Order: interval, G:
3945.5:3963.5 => 17.3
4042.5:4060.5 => 15.3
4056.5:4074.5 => 15.6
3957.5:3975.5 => 16.8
